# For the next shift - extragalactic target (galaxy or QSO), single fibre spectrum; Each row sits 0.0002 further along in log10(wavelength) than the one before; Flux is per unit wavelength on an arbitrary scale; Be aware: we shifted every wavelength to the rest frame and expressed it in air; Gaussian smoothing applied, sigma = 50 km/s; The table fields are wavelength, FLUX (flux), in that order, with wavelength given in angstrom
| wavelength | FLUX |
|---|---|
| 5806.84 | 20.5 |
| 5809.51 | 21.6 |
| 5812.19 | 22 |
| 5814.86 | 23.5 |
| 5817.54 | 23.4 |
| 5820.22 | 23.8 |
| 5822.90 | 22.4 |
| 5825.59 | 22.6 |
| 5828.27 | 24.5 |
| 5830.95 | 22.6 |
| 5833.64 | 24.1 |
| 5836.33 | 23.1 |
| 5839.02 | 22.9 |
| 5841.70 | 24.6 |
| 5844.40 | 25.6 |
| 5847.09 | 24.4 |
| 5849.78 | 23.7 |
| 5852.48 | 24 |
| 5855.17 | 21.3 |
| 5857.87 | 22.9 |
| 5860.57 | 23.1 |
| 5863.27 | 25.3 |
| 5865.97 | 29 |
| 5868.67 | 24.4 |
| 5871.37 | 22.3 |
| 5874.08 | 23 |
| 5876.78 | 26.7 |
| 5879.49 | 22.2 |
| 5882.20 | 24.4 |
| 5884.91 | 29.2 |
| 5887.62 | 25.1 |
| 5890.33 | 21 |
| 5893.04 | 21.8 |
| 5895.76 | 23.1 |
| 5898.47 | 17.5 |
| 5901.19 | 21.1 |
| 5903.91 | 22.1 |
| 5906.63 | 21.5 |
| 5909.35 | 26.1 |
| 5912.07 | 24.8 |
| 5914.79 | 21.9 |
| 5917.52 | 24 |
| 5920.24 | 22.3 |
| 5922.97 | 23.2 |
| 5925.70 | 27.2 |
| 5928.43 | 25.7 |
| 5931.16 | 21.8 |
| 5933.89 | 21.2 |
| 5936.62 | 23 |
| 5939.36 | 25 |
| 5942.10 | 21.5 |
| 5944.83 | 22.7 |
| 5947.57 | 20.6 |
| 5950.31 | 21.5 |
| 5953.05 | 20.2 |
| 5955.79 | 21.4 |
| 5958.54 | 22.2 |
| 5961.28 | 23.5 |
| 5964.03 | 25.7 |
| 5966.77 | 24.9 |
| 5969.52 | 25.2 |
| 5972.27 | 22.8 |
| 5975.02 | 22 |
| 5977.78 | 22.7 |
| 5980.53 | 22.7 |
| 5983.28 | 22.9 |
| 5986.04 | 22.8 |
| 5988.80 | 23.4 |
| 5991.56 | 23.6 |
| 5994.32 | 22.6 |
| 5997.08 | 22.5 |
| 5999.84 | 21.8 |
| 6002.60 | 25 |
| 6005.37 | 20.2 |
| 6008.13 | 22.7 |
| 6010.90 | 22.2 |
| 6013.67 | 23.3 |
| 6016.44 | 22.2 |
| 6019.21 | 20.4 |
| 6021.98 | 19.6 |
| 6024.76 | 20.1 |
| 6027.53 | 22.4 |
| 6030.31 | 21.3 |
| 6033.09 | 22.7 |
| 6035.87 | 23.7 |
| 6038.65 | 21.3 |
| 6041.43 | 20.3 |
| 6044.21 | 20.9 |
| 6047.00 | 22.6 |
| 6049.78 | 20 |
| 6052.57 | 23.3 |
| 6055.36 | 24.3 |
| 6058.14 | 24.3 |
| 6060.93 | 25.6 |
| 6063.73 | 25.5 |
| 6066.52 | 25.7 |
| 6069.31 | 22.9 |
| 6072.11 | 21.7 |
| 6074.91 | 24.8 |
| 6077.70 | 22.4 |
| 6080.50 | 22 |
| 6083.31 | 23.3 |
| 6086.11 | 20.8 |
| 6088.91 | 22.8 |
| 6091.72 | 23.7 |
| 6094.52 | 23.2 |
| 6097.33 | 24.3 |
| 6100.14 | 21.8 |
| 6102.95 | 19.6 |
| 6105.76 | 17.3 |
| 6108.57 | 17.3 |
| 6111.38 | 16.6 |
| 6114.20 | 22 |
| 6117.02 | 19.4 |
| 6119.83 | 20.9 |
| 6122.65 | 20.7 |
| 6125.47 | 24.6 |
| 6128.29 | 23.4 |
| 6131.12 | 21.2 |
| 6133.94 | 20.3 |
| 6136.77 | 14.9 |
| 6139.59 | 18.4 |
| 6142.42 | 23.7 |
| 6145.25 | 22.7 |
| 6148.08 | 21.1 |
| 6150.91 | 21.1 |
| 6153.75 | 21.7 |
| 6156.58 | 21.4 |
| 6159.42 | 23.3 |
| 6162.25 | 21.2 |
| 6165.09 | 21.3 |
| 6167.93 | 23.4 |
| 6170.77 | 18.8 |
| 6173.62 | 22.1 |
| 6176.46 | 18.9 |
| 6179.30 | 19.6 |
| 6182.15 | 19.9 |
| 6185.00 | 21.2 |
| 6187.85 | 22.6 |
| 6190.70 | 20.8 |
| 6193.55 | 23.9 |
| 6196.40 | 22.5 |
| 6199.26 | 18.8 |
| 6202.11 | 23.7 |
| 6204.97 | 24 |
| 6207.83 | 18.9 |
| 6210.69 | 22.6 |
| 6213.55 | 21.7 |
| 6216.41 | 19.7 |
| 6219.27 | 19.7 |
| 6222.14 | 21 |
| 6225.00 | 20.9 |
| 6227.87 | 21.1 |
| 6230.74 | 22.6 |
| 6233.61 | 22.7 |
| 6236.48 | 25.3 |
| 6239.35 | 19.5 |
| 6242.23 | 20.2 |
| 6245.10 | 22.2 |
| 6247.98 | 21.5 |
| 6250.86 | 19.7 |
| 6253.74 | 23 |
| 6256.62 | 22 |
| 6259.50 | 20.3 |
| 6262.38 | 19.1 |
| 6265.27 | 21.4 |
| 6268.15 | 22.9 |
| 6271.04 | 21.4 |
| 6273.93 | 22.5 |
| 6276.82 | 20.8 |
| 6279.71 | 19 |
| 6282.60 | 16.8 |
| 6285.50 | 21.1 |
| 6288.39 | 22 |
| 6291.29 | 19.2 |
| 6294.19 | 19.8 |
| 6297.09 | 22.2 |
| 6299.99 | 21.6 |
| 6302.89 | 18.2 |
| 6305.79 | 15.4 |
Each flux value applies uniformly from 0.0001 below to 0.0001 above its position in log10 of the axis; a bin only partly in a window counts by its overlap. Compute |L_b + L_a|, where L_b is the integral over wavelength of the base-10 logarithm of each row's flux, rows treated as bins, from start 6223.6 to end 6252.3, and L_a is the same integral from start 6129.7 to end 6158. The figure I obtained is 75.4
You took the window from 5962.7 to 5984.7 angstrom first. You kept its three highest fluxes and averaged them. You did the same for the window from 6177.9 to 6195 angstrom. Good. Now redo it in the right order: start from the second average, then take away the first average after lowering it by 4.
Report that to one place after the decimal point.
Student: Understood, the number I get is 1.3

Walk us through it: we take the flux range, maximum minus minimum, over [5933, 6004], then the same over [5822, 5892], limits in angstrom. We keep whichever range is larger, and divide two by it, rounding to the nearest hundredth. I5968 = 0.24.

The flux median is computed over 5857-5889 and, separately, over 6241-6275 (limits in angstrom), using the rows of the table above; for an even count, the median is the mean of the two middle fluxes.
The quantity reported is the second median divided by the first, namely 0.88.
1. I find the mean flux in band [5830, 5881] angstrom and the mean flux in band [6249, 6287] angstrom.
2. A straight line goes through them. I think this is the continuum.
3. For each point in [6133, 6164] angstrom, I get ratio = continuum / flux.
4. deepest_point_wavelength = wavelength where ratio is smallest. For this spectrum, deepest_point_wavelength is 6142.42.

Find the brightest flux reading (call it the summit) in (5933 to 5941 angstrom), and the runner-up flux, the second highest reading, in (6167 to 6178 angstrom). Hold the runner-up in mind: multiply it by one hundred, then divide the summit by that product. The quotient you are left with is 0.0113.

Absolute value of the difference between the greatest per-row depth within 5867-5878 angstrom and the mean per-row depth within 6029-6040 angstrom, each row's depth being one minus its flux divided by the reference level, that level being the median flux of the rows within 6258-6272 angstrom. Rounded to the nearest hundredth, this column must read 0.00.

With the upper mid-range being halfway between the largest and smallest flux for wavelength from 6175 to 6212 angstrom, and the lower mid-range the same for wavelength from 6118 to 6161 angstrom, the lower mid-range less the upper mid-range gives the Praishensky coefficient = -2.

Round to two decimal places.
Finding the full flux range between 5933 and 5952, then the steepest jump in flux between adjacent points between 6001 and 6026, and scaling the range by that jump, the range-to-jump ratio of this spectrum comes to 0.92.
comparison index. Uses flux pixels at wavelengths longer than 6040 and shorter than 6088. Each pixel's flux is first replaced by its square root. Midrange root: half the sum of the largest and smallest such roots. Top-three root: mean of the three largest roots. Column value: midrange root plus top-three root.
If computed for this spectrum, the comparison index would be 9.8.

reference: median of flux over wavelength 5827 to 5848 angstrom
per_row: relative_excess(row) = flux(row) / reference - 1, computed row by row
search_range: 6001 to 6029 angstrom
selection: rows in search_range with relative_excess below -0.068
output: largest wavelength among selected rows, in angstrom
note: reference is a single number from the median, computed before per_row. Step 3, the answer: 6027.53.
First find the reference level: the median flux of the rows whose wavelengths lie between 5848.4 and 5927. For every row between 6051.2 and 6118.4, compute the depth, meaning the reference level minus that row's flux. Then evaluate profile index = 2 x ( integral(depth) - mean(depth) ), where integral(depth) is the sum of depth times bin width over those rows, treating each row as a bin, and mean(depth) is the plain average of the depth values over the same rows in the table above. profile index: 110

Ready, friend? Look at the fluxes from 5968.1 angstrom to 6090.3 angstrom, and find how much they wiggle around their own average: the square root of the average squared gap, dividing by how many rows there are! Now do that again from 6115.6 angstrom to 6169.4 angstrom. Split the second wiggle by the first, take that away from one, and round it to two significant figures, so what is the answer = -0.38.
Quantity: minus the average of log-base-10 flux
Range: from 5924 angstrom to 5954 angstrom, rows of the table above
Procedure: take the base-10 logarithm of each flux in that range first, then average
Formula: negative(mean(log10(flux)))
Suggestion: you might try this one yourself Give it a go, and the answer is -1.36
